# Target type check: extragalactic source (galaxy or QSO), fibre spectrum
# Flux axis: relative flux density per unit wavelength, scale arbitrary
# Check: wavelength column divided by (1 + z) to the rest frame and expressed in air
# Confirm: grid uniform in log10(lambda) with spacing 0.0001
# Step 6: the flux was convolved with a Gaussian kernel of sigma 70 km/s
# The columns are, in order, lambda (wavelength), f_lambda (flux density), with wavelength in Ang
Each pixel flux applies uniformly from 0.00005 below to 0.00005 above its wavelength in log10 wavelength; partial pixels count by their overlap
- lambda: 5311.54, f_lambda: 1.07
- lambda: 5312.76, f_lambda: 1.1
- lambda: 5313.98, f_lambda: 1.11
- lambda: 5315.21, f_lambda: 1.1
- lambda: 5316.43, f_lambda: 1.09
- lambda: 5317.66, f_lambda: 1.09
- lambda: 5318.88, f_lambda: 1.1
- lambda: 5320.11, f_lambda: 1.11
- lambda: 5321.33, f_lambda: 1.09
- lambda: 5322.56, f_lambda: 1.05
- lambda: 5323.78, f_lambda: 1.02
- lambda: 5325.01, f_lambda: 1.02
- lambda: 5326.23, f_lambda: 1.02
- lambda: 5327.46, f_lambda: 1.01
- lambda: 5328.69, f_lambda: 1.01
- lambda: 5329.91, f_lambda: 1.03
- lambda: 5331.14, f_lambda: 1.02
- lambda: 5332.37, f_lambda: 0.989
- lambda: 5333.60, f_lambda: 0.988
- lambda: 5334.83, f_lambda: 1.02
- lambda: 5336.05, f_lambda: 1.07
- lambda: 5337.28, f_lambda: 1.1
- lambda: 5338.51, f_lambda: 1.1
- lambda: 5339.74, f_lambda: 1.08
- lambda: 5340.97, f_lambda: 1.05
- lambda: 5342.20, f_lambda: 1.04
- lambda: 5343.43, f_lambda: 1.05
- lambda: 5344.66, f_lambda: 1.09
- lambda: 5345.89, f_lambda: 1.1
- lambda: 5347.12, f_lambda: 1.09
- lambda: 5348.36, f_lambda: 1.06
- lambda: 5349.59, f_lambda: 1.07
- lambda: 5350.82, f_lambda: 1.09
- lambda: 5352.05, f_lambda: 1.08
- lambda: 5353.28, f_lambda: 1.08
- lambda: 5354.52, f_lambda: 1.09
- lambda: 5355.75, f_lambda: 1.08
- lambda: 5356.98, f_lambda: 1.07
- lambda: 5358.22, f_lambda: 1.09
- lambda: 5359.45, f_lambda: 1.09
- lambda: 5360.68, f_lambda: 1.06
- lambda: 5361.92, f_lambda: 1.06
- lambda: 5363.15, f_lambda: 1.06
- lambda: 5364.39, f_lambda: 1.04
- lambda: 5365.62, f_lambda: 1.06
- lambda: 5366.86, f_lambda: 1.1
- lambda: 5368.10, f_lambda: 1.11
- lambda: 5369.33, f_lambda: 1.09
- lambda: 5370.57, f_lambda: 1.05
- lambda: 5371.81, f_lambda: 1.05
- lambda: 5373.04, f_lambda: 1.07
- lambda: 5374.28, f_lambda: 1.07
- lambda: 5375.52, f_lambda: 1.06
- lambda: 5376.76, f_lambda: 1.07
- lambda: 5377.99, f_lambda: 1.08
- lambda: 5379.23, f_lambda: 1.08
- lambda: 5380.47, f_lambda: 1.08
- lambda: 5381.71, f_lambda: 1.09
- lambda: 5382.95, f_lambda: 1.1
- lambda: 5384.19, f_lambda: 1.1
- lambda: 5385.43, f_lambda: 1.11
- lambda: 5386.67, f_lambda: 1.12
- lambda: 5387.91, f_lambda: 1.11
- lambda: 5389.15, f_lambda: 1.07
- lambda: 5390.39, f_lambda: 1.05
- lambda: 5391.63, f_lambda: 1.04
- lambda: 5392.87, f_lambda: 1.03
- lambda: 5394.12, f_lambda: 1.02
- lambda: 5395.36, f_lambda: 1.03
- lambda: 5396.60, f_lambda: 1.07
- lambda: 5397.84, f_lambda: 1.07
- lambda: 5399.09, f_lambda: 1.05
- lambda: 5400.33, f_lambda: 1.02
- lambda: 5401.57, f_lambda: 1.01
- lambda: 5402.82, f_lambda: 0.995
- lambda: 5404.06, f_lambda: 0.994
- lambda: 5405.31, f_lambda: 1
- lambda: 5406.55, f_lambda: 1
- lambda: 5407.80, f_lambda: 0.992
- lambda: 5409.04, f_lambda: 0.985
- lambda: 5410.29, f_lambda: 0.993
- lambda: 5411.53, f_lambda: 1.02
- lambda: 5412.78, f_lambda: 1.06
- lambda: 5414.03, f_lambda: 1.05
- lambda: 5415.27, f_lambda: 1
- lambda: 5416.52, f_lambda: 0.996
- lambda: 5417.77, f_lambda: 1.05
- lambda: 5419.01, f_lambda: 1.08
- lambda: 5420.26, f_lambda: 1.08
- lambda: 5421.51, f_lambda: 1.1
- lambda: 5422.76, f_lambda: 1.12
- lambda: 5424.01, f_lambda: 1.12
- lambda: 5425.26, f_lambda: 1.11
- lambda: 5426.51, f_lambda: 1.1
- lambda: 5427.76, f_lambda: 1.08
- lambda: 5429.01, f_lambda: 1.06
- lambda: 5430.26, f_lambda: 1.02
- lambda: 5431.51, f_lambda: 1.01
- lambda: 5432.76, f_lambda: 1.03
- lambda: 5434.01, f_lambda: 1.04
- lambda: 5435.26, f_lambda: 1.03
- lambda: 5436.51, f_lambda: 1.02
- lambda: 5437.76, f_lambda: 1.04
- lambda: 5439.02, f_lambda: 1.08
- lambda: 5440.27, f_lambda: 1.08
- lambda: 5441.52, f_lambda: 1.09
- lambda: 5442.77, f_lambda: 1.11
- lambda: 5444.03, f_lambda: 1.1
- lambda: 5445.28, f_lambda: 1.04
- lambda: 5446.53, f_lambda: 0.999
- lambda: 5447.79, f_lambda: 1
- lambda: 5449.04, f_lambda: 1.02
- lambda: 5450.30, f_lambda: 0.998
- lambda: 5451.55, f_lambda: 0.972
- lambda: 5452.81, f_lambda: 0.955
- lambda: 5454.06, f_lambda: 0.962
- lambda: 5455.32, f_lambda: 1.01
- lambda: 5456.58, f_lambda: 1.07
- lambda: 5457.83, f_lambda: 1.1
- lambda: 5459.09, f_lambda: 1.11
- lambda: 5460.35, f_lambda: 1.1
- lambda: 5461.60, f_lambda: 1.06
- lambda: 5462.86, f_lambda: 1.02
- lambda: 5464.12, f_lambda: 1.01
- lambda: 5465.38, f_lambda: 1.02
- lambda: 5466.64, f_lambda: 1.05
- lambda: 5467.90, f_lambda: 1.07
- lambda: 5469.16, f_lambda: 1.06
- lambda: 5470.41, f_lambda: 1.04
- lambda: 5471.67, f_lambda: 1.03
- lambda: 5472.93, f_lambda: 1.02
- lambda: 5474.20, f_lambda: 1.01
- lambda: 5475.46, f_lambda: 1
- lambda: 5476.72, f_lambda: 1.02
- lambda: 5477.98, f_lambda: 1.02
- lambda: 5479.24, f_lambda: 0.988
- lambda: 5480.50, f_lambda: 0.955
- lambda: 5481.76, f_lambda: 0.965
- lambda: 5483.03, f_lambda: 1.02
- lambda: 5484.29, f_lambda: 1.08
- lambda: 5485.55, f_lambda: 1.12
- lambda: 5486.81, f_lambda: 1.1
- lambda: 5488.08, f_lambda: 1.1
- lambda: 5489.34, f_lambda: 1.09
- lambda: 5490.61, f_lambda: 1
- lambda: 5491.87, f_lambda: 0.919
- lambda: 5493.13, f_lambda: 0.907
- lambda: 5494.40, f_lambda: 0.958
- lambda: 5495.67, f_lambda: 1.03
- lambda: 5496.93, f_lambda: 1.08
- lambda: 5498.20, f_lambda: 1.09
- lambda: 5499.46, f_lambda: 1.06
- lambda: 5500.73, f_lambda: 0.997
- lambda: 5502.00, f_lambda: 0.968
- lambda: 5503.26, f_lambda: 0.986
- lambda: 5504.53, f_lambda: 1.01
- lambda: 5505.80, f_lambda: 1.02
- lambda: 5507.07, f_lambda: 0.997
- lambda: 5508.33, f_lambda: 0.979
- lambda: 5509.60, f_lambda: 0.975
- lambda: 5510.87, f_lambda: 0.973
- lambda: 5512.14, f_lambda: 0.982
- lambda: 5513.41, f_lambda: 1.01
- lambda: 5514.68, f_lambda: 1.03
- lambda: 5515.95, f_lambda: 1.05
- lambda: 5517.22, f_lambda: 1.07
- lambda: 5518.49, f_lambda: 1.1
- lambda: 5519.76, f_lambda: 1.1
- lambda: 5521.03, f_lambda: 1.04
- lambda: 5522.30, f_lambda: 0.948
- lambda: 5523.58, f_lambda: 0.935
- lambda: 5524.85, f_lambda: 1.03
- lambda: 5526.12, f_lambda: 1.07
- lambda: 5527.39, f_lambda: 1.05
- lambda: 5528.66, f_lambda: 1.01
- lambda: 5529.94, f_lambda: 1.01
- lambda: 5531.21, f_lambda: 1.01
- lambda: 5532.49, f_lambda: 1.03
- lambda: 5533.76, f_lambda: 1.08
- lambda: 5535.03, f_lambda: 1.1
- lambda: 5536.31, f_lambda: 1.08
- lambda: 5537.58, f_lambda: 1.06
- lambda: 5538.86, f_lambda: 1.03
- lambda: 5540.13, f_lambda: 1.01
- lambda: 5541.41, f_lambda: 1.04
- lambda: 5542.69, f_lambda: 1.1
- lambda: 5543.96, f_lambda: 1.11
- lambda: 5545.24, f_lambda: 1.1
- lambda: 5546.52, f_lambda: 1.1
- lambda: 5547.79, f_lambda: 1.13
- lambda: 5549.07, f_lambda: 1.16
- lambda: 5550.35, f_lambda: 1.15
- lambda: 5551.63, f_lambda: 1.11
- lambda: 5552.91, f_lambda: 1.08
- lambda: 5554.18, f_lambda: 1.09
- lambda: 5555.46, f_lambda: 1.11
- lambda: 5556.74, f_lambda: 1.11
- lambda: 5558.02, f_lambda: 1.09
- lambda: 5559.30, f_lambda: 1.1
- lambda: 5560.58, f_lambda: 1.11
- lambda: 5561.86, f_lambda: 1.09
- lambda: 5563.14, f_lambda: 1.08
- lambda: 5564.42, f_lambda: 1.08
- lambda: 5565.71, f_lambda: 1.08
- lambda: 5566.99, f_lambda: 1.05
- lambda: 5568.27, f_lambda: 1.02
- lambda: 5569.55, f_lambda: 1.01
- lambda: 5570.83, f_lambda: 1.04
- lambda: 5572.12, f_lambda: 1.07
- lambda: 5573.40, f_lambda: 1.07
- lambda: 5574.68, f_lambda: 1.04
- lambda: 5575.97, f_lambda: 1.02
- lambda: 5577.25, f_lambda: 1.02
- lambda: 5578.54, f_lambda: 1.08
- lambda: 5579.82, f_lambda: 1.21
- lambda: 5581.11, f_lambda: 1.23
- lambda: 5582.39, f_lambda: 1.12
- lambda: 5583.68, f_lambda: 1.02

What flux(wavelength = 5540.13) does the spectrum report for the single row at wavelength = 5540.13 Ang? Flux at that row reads 1.01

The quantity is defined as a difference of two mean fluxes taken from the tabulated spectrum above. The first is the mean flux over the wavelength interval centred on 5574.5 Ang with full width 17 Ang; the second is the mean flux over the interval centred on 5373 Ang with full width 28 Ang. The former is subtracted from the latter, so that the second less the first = 0.00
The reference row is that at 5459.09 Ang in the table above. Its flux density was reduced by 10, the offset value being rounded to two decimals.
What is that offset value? -8.89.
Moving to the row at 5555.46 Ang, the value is -8.89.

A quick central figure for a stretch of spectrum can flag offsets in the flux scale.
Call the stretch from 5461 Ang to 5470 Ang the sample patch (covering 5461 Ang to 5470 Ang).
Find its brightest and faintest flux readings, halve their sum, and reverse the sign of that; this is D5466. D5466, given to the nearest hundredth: -1.04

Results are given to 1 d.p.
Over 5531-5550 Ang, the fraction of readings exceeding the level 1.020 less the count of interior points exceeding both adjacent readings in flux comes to -1.1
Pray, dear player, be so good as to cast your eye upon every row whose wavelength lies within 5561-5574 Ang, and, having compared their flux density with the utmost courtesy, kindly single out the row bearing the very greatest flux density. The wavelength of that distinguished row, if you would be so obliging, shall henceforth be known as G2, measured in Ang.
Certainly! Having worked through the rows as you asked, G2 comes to 5561.86 Ang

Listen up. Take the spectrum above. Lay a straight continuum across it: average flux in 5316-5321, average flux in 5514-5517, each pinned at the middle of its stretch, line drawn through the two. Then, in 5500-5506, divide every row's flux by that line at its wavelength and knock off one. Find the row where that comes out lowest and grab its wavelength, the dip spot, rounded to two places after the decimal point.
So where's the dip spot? 5502.00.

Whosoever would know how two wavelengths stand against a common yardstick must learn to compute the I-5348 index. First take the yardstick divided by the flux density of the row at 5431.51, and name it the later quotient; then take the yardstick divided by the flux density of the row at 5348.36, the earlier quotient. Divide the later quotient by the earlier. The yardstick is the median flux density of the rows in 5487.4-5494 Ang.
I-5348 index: 1.05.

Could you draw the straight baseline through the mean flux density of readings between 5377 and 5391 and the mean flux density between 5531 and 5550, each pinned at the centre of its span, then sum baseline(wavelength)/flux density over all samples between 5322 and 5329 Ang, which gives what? 6.43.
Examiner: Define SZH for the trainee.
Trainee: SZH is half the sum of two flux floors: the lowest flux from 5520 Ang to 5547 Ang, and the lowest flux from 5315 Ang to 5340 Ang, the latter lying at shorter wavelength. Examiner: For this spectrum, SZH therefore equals 0.96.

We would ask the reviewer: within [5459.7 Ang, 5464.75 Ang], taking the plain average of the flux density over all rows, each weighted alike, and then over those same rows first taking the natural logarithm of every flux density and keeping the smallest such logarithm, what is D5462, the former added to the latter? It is 1.06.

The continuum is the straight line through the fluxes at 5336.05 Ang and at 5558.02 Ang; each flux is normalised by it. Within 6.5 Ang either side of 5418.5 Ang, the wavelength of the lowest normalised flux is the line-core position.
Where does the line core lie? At 5416.52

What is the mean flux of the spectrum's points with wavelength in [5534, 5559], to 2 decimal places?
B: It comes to 1.09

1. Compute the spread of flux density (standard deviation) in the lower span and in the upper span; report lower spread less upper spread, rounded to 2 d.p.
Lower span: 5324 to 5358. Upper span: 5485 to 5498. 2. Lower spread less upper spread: -0.04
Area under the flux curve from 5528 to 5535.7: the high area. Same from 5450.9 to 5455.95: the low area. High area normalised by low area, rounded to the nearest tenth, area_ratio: 1.6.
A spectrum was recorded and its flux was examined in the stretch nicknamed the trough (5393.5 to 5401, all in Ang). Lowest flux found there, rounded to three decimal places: 1.020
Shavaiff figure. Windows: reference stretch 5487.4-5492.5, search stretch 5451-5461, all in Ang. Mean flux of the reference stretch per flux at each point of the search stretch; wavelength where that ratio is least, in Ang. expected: 5459.09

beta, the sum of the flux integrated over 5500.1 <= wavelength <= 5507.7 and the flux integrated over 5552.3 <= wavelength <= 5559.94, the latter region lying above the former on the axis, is 16.0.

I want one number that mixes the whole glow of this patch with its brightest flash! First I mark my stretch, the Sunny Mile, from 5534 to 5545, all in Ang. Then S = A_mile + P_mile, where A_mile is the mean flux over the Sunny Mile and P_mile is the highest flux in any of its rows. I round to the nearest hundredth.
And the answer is 2.18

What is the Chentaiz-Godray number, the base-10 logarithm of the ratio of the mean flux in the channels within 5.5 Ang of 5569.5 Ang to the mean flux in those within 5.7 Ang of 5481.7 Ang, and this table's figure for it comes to 0.009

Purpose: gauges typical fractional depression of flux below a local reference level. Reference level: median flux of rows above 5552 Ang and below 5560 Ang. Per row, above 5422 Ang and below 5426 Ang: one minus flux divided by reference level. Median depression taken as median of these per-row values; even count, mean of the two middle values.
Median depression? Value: -0.02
